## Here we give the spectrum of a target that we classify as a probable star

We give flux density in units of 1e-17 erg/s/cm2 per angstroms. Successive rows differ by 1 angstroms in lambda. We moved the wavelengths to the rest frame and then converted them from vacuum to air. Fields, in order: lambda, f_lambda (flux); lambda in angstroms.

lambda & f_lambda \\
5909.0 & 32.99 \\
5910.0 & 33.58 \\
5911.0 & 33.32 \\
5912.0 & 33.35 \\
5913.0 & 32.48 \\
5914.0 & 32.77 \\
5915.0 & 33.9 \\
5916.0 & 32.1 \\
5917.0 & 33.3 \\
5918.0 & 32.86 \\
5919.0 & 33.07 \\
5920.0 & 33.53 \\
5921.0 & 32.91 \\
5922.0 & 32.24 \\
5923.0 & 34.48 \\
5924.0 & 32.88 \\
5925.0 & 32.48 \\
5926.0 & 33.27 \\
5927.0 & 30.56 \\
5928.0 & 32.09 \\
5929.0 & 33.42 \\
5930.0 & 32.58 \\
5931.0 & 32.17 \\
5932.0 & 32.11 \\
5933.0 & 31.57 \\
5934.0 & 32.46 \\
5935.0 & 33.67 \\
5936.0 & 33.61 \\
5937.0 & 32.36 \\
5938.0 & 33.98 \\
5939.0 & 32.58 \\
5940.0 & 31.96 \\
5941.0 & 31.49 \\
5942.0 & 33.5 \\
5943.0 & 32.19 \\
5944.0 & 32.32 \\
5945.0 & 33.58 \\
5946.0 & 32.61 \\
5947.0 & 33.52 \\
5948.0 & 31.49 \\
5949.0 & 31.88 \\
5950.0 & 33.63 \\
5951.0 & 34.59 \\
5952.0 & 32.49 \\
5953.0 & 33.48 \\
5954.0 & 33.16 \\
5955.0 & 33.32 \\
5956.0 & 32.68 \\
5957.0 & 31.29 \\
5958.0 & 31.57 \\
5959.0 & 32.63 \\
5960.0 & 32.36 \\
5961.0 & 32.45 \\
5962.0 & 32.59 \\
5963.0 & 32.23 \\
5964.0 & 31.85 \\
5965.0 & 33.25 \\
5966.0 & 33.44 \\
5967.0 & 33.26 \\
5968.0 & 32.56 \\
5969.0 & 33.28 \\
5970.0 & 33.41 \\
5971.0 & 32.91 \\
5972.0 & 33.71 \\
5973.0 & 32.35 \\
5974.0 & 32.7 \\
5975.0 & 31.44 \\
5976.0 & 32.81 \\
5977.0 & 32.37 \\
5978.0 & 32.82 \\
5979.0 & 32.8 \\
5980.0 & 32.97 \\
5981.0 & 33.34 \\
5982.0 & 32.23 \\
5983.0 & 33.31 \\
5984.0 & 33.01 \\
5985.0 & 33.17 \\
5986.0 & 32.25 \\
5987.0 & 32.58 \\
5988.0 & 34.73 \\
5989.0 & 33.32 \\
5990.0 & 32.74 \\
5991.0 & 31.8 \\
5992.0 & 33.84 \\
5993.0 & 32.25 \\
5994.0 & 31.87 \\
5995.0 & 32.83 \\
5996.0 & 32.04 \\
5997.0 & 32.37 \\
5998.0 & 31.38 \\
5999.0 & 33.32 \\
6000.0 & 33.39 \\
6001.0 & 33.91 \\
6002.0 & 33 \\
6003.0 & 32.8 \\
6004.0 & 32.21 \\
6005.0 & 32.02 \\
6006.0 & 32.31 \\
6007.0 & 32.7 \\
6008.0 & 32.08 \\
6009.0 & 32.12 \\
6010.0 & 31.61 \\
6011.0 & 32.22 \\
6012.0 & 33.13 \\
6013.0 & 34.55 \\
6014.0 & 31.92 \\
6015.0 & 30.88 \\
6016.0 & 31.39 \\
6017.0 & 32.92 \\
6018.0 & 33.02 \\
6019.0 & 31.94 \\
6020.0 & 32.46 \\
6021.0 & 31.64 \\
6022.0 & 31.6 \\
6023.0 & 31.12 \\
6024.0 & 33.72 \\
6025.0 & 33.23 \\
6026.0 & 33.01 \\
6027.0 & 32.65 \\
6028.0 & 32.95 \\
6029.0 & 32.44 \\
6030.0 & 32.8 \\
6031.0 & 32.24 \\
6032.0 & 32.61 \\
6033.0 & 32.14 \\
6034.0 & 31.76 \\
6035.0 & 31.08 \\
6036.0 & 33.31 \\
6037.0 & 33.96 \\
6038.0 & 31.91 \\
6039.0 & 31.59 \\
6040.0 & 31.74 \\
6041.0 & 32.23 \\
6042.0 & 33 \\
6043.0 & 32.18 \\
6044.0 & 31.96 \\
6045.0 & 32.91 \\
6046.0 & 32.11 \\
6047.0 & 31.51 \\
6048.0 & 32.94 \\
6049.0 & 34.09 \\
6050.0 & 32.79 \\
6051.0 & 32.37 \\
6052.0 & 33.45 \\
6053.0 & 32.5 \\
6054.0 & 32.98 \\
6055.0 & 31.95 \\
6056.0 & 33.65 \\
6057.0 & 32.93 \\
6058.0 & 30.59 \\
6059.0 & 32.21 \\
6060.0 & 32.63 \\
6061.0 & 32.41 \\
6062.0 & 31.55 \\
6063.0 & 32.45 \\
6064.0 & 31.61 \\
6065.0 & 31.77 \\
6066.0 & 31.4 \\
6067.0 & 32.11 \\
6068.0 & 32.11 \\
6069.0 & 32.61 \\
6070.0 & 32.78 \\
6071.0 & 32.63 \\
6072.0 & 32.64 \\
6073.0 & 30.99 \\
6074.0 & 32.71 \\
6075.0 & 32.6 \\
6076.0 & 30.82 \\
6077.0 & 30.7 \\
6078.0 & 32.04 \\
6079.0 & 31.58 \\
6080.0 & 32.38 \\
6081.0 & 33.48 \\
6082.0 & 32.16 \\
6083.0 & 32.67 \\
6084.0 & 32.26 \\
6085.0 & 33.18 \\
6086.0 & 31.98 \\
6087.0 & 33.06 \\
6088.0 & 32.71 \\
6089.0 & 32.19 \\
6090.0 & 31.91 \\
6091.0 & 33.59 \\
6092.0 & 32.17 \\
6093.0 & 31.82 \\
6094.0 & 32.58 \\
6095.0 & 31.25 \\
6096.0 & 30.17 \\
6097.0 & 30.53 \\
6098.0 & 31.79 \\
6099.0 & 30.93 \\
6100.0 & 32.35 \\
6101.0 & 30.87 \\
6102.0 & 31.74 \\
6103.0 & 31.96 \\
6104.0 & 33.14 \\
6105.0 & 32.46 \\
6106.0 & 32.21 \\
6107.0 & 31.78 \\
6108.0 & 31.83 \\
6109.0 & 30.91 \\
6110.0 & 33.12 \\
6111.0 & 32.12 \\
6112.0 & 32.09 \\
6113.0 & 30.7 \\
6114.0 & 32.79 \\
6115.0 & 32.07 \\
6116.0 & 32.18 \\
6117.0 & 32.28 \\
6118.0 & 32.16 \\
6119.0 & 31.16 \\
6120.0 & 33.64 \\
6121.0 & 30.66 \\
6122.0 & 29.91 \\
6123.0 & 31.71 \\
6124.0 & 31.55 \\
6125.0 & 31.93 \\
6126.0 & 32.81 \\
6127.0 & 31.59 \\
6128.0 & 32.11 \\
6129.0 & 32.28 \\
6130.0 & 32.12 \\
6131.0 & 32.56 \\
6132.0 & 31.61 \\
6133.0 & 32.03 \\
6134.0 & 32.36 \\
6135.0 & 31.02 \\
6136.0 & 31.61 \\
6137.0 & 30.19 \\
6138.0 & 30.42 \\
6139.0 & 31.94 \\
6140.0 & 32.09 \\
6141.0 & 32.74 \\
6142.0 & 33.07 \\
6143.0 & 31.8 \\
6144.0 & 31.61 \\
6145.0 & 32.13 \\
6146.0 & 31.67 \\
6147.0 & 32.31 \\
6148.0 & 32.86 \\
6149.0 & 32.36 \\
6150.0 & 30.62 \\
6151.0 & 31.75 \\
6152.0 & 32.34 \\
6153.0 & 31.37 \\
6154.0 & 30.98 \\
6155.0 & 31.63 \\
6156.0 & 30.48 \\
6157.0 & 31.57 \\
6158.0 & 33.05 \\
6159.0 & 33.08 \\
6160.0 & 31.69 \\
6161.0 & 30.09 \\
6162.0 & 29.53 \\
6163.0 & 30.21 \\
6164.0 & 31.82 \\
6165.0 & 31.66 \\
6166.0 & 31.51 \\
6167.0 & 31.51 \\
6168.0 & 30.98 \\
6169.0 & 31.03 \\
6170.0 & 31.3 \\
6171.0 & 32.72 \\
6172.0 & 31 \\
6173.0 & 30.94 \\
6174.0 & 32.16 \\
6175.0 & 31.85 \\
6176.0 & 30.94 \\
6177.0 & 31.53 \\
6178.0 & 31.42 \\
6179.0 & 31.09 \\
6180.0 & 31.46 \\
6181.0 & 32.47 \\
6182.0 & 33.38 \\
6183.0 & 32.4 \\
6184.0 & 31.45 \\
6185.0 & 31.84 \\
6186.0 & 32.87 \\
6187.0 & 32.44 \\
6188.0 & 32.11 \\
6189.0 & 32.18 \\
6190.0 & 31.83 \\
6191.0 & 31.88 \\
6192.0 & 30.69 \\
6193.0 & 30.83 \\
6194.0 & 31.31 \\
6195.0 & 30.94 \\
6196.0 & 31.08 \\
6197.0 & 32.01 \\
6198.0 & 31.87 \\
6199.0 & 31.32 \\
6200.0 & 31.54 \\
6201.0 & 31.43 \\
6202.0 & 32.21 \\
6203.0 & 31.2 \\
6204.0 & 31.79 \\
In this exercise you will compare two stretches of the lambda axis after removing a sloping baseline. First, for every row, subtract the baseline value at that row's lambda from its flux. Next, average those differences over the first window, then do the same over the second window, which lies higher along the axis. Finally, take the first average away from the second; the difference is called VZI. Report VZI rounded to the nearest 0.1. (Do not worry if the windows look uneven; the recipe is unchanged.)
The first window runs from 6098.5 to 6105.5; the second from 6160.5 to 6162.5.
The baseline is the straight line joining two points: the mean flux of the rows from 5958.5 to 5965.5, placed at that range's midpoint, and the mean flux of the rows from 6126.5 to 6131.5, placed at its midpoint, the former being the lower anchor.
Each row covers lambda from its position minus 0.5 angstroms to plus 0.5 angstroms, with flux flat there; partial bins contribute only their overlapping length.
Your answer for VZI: -2.0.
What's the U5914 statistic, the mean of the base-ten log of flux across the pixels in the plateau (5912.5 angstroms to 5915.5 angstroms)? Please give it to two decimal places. 1.52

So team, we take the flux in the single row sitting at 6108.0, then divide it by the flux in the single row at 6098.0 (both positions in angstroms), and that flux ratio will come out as 1.00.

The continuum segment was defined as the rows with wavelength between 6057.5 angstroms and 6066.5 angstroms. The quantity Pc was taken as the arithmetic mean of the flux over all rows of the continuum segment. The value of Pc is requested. 31.8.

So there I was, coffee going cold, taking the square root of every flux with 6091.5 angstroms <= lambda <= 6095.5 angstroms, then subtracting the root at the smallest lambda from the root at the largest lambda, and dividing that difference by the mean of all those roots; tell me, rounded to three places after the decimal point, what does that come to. -0.014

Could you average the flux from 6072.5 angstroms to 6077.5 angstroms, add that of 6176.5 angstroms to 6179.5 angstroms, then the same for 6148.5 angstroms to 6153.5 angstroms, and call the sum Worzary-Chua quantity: 94.6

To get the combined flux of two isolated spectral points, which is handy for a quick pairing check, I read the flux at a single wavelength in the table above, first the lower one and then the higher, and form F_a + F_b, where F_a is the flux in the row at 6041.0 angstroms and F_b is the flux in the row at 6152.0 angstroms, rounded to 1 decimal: 64.6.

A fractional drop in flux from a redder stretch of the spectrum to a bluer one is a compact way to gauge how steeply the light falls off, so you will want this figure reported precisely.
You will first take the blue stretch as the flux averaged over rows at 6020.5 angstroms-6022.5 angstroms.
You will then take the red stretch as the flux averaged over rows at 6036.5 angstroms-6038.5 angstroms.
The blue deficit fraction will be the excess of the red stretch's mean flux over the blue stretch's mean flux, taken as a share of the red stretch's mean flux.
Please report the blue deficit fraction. 0.04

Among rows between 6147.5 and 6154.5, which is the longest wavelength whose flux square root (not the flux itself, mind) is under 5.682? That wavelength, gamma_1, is 6154.0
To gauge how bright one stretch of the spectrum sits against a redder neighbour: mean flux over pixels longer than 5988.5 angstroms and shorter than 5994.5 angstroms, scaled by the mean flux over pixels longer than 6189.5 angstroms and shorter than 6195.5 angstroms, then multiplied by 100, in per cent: 104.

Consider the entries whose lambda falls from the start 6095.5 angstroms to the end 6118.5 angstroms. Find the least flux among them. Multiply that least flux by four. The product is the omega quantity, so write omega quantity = 120.7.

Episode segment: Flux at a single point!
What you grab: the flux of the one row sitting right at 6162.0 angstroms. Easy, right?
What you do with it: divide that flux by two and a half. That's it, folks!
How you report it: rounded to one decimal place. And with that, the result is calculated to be 11.8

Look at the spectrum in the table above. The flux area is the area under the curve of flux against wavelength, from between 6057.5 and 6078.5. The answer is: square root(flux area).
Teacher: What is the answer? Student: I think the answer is 25.9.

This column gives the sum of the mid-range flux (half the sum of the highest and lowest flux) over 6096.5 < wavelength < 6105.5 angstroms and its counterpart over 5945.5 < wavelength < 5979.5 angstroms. 64.8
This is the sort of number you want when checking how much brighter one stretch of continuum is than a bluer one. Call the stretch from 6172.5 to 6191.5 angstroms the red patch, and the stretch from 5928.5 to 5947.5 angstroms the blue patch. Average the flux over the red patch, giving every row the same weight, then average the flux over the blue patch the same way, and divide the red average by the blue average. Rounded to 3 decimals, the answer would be 0.975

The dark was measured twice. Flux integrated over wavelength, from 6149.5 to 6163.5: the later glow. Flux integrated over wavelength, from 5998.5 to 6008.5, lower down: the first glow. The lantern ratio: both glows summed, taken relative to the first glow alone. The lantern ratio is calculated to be 2.3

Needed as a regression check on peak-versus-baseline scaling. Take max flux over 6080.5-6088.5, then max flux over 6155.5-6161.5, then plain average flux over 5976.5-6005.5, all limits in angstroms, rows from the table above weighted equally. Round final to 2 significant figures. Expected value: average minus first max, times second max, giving -23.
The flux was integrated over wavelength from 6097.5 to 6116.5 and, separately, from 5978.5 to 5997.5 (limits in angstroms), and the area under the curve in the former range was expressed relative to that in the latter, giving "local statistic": 0.97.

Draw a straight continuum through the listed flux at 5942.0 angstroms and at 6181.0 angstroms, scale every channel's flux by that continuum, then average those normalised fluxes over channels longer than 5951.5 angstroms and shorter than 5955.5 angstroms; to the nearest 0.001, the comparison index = 0.990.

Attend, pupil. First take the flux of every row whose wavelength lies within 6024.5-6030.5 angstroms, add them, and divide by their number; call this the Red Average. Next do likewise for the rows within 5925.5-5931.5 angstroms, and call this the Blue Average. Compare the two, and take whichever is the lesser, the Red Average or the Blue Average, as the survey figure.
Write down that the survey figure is 32.3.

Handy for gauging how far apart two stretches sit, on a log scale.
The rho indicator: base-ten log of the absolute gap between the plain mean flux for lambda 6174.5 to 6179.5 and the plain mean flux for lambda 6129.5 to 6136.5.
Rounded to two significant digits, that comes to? -0.27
